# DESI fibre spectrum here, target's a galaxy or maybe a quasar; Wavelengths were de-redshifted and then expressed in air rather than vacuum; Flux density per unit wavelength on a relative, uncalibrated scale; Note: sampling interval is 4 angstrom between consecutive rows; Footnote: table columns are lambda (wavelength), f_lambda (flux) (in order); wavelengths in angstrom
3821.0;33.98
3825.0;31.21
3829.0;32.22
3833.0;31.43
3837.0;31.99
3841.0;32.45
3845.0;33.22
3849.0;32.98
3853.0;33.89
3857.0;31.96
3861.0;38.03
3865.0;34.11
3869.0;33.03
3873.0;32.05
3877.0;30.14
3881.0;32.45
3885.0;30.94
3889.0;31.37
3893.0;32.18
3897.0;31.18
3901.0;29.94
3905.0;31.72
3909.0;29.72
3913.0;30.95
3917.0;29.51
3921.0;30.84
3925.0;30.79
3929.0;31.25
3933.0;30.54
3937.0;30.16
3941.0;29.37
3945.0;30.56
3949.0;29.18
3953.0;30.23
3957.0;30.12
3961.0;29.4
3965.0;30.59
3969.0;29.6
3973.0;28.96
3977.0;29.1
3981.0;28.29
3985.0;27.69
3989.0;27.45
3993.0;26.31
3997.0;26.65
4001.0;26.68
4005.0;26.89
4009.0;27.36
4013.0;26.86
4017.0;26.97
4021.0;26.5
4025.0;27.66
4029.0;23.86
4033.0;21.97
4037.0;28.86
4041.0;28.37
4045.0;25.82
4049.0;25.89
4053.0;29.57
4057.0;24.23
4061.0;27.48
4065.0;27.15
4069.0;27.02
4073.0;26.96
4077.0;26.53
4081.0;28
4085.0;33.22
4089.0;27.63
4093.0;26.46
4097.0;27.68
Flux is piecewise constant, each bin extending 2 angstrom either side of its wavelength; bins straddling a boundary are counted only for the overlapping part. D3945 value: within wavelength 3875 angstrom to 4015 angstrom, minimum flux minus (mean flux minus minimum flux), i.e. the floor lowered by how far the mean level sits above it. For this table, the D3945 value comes 23.0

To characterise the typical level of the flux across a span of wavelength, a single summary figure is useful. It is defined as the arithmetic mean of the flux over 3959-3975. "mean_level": 30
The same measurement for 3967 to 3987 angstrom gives 29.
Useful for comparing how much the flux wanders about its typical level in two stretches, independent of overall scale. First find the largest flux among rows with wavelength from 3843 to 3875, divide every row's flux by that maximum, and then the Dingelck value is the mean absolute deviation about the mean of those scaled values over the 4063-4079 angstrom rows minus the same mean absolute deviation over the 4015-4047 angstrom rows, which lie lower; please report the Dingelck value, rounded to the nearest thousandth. -0.042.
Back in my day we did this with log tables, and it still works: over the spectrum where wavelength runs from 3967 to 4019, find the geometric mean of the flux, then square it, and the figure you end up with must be 761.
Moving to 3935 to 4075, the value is 764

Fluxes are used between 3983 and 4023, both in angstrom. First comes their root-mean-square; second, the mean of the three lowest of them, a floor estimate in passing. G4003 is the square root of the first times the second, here 26.7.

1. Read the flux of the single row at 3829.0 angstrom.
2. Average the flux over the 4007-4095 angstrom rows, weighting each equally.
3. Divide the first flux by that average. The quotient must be 1.193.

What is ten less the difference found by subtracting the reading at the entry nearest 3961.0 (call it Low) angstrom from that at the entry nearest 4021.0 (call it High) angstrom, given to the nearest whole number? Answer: 13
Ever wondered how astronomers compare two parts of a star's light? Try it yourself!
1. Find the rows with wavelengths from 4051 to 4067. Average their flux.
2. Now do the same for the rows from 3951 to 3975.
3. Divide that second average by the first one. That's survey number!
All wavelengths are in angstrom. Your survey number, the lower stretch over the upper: 1.10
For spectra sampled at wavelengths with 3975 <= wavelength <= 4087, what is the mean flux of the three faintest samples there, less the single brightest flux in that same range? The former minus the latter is -10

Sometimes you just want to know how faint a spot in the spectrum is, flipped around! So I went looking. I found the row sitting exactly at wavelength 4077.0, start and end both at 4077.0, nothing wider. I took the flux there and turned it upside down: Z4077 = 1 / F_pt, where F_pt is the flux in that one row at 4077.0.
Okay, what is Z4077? 0.0377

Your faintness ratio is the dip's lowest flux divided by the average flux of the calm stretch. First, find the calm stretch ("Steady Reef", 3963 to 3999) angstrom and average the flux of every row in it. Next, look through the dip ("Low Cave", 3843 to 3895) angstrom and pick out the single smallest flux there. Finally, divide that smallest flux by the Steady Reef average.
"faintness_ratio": 1.07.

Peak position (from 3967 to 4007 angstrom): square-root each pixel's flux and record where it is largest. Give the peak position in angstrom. 3969.0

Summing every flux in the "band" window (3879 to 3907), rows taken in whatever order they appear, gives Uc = 220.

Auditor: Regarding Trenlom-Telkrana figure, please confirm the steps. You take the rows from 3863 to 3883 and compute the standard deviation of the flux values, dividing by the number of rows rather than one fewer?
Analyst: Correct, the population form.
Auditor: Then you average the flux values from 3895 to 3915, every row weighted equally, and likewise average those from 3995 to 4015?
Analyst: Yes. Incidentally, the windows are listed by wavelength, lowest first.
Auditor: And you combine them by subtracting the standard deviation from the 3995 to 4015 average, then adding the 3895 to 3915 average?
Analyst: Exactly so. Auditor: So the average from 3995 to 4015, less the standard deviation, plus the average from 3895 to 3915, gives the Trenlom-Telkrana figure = 56.3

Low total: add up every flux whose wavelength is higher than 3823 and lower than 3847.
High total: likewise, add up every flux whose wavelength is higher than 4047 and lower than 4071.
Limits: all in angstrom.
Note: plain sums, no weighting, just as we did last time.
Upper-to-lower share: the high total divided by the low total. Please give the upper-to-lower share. 0.84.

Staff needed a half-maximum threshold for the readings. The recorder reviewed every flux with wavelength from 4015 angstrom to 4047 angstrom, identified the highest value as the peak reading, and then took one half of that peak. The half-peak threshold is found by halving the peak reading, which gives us 14.4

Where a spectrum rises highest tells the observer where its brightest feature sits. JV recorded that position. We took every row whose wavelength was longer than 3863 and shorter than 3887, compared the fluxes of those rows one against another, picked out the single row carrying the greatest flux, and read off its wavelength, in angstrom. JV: 3865.0 angstrom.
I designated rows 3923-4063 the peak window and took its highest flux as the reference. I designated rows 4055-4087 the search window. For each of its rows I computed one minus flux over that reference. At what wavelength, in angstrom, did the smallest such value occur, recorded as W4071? 4085.0 angstrom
